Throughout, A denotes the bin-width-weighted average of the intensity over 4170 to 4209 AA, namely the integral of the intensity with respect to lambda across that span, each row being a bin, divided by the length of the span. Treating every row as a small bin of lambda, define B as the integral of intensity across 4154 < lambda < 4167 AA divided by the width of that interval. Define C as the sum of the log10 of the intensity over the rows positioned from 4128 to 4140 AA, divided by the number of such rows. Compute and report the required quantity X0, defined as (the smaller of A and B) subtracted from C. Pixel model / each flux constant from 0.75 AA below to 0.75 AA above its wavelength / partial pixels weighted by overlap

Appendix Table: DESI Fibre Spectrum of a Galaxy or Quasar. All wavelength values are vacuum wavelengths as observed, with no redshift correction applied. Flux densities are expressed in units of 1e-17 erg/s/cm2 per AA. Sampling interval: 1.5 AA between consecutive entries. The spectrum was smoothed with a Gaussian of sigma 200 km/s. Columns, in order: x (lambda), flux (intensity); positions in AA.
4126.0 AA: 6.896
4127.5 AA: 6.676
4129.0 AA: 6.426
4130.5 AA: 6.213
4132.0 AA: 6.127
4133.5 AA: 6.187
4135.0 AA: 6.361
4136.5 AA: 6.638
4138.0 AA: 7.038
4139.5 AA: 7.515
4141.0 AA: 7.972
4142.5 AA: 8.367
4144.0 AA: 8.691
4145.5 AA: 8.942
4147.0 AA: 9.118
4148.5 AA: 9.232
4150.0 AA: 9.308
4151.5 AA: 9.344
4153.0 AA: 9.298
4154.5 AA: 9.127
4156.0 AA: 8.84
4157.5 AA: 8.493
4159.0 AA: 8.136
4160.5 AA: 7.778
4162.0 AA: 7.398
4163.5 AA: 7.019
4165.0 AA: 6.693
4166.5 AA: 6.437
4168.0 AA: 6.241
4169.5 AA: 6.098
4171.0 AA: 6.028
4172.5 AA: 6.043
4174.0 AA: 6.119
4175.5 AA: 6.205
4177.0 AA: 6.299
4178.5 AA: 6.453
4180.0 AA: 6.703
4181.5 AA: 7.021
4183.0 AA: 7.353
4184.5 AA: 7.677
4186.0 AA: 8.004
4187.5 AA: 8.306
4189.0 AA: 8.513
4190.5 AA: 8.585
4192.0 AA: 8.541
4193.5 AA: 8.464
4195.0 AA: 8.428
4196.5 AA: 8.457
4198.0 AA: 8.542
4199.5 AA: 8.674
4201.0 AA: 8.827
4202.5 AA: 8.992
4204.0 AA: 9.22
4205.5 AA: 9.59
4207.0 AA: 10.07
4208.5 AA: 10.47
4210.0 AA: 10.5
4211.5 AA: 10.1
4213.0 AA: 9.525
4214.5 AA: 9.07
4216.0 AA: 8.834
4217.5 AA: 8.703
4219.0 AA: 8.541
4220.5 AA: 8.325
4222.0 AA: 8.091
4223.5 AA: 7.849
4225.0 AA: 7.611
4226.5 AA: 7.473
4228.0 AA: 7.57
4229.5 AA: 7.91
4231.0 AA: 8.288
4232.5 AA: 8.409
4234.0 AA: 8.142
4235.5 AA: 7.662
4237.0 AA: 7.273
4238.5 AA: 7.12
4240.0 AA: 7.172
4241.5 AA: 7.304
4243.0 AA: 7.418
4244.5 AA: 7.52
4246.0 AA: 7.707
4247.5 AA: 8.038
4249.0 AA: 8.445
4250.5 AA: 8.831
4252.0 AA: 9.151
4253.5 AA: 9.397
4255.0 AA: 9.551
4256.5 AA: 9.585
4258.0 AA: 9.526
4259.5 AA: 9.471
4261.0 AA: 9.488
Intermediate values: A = 8.0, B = 7.8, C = 0.816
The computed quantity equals -6.95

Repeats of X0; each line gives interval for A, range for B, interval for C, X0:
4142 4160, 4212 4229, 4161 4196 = -7.50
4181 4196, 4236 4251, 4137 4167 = -6.75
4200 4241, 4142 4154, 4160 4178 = -7.75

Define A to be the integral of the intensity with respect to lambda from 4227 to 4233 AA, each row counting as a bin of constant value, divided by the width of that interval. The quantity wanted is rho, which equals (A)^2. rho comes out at 64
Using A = 8.0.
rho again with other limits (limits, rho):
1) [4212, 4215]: 88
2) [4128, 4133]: 39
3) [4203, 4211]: 99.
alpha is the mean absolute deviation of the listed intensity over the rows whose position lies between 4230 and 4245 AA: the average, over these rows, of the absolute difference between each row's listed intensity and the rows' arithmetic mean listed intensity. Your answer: 0.40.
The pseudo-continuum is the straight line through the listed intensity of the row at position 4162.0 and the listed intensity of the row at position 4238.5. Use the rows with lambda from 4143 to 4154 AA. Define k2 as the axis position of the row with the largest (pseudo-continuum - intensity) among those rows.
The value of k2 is 4144.0 AA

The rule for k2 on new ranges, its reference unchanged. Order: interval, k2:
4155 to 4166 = 4165.0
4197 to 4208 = 4198.0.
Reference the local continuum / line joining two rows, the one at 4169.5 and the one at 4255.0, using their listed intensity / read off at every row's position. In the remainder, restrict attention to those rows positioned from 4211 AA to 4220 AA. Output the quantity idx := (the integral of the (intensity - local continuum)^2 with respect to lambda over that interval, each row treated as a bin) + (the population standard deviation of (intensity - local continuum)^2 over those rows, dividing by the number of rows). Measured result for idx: 17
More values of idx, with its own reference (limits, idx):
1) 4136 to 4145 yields 79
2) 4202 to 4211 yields 49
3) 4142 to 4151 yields 132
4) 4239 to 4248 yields 23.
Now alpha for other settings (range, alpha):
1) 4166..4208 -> 1.11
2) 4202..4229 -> 0.81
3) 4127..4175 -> 1.11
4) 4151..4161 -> 0.50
